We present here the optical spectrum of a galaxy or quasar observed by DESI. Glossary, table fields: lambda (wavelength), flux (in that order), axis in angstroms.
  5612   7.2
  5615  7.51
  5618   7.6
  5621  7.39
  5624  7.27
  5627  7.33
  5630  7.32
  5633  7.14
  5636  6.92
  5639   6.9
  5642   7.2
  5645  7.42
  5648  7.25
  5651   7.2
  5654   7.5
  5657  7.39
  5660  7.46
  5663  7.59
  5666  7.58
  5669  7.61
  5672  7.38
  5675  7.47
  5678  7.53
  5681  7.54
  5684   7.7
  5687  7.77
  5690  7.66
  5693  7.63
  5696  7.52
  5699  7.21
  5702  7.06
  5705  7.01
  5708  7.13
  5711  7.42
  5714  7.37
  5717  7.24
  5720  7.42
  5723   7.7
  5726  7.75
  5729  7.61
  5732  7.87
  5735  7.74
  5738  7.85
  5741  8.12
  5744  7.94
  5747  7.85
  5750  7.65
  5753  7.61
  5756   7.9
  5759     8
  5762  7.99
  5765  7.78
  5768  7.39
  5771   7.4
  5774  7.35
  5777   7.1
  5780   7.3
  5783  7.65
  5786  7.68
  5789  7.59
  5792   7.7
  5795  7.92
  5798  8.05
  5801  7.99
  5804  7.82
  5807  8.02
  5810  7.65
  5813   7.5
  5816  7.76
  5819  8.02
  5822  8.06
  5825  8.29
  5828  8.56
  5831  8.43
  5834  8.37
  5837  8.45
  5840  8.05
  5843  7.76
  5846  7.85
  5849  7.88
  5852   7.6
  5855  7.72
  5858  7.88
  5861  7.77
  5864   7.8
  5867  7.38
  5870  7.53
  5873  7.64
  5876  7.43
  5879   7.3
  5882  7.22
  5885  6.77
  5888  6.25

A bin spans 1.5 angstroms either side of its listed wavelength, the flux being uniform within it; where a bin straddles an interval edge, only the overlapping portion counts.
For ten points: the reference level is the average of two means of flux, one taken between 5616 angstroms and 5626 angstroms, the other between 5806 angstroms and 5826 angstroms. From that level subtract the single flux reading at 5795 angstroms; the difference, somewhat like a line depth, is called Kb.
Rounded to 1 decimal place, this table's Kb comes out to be -0.3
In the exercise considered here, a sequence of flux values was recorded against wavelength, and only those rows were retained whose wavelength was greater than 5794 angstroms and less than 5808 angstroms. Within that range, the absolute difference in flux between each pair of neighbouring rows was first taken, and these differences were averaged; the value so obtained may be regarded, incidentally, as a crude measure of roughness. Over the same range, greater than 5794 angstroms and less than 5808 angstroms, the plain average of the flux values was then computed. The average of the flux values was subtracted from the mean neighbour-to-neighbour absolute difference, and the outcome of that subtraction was -7.82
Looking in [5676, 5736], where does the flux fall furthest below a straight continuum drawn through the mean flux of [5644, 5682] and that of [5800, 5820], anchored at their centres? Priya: 5705 angstroms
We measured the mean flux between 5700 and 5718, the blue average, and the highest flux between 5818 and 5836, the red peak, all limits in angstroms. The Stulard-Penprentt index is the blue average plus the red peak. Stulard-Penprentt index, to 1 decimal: 15.8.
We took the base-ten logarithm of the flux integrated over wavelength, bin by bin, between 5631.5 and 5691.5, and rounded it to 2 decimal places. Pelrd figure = 2.65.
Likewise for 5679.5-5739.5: 2.65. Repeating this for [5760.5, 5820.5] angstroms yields 2.66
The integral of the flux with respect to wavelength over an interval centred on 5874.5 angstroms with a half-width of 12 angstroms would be 177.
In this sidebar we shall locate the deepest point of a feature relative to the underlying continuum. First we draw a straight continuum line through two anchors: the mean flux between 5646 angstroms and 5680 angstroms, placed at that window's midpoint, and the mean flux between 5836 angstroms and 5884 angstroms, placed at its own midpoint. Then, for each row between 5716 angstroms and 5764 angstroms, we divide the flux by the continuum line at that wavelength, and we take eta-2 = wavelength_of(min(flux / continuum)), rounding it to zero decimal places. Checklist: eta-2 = 5717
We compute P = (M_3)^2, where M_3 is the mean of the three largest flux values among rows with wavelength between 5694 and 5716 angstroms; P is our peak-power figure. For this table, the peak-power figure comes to 55.3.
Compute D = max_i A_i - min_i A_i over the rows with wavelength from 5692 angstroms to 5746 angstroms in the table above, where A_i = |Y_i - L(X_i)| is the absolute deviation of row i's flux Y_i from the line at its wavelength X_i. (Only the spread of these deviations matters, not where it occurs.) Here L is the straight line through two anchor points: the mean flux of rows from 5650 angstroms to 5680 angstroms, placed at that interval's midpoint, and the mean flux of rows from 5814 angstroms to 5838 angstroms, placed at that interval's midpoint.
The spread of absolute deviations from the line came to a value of 0.64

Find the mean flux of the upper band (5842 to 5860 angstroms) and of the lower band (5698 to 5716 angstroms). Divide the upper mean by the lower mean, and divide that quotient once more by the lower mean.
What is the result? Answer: 0.150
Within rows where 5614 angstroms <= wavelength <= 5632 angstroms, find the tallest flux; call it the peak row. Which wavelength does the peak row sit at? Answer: 5618 angstroms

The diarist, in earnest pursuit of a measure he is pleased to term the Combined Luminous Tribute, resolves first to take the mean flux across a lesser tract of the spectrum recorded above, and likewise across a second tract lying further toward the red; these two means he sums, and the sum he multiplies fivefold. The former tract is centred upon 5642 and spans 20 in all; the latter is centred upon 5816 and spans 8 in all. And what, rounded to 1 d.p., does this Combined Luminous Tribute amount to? 74.5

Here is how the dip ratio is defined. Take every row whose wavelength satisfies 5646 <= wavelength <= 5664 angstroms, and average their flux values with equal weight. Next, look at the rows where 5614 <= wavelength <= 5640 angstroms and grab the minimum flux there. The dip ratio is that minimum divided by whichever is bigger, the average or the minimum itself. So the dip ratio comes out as 0.933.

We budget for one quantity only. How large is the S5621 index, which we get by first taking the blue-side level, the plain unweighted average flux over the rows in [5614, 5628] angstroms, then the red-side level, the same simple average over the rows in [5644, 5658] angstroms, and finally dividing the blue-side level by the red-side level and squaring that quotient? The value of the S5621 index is 1.02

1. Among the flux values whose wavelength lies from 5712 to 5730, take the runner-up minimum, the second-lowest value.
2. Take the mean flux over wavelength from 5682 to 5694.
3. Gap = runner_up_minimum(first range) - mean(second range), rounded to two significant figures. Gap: -0.32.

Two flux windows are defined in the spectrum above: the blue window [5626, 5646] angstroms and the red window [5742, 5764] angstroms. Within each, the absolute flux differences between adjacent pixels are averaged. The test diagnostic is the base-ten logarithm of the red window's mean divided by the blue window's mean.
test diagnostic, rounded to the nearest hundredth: -0.11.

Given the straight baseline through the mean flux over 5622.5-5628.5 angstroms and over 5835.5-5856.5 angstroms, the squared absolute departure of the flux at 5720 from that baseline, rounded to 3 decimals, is 0.019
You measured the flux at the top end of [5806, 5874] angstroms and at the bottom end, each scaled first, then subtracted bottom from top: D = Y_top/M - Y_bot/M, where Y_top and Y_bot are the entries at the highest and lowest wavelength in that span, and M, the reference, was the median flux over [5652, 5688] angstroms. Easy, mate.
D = -0.050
